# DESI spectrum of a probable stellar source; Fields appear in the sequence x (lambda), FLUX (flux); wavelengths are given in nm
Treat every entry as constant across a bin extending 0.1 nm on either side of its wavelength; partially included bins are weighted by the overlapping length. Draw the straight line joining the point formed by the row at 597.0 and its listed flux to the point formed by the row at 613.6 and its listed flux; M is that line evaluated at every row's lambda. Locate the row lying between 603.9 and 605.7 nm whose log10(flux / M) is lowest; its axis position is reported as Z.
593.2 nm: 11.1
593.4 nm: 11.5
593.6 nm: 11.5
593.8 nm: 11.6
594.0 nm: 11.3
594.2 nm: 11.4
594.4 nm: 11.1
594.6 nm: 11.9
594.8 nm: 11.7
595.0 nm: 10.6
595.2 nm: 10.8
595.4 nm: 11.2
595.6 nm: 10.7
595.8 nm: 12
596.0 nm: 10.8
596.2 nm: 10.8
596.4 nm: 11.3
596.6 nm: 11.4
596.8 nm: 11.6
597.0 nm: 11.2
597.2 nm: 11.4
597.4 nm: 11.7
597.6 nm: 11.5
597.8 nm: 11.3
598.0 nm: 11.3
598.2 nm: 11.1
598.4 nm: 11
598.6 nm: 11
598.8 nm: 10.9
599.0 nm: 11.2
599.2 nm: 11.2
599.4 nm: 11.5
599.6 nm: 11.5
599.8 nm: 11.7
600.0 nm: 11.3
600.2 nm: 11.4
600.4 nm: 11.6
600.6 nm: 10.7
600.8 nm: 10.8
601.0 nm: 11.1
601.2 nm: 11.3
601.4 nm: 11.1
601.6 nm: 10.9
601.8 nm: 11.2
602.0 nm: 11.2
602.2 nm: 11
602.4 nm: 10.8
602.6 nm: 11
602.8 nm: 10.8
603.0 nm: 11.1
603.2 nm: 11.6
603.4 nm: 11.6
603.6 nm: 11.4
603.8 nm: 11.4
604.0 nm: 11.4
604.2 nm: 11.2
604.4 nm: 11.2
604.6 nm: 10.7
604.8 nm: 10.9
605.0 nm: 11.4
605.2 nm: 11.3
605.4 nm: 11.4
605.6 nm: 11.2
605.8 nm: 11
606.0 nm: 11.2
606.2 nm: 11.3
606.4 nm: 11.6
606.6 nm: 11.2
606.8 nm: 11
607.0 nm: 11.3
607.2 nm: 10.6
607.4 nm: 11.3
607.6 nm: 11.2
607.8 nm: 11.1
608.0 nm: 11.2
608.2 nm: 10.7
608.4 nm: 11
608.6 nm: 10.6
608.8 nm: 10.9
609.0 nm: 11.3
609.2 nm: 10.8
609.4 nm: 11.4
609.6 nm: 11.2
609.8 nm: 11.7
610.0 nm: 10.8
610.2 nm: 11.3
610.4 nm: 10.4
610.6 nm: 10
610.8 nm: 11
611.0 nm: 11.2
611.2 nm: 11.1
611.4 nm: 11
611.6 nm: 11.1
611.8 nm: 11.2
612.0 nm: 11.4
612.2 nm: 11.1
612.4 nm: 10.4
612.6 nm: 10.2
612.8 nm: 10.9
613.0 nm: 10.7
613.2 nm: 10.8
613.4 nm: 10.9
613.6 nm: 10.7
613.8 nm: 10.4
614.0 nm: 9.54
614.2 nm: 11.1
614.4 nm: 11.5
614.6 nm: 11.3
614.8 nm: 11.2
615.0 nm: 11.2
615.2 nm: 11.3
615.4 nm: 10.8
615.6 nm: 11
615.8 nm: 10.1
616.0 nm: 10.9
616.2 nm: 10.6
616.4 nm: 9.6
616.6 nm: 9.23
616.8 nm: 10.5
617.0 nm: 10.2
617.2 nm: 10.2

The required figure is 604.6 nm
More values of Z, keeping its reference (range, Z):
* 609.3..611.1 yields 610.6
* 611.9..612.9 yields 612.6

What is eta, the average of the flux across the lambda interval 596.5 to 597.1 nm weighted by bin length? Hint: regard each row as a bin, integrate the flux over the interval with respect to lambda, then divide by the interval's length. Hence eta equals 11.4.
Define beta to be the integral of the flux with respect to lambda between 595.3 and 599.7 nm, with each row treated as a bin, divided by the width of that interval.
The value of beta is 11.3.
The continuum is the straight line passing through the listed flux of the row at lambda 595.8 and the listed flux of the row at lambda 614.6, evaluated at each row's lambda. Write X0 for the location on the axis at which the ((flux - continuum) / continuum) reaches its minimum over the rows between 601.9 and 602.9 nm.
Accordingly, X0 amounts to 602.4 nm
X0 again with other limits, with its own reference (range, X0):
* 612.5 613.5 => 612.6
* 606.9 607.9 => 607.2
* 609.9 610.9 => 610.6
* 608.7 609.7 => 609.2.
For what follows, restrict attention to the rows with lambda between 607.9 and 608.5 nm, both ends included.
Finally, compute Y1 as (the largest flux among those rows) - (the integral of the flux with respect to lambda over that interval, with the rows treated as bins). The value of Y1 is 4.62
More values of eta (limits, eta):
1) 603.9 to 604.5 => 11.3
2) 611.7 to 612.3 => 11.2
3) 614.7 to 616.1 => 10.9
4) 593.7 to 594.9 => 11.5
